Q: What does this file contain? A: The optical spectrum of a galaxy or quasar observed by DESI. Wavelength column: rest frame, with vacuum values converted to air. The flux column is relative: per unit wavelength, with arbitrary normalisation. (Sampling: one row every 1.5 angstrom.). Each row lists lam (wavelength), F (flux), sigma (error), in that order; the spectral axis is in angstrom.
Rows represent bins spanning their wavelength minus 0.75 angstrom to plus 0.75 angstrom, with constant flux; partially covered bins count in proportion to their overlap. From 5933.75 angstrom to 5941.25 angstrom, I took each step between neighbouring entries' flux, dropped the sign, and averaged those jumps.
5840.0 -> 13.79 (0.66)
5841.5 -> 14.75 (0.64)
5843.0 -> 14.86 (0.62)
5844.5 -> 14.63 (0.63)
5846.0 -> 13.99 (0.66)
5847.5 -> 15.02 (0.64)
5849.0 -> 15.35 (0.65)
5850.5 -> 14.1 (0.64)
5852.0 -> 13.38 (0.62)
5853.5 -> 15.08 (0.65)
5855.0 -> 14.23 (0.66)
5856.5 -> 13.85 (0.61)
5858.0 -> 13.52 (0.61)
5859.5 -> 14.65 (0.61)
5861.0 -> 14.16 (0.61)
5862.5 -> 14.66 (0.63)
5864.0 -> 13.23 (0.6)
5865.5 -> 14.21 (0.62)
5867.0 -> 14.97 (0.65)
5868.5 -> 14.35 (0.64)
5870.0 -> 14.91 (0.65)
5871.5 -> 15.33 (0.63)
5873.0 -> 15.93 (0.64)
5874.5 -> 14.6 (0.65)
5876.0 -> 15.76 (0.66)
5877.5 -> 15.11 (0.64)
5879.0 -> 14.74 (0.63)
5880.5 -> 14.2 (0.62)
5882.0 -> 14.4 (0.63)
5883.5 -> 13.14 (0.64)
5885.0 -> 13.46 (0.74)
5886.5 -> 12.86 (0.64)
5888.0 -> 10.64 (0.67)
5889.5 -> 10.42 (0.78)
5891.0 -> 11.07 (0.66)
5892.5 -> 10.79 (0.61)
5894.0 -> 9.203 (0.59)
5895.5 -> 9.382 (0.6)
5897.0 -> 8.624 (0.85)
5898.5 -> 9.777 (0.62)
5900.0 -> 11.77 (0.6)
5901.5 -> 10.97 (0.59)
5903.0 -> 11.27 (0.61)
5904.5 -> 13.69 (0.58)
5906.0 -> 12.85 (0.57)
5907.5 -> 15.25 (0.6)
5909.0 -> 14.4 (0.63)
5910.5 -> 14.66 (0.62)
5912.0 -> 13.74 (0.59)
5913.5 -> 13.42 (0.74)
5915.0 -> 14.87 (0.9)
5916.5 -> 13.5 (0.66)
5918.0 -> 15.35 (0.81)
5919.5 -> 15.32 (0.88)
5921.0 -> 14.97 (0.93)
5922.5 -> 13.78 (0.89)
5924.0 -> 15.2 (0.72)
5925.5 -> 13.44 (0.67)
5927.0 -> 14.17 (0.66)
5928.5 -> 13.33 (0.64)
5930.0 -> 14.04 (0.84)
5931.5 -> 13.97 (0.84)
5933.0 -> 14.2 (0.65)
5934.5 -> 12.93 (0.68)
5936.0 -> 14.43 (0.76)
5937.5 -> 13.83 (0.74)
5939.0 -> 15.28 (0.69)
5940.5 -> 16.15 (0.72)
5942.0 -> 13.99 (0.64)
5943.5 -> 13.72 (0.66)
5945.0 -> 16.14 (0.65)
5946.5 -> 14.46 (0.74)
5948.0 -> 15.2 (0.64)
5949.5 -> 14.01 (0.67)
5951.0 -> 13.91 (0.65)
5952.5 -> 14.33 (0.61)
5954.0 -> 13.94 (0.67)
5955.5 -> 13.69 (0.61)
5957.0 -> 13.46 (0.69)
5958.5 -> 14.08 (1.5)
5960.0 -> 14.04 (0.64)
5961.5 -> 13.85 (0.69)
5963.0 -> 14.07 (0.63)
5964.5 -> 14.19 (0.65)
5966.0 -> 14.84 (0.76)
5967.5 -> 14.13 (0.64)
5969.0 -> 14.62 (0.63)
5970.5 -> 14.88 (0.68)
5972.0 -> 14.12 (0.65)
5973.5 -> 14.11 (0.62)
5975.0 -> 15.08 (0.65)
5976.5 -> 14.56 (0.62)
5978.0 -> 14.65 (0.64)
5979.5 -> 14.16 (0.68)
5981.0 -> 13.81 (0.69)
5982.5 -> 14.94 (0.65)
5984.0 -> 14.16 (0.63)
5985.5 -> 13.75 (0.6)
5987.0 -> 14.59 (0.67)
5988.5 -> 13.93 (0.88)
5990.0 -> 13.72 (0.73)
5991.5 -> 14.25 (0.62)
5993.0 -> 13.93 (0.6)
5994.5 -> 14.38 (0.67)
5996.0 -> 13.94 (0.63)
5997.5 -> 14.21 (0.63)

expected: 1.1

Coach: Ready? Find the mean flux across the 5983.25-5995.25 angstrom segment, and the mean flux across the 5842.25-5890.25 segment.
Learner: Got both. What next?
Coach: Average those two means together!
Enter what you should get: 14.1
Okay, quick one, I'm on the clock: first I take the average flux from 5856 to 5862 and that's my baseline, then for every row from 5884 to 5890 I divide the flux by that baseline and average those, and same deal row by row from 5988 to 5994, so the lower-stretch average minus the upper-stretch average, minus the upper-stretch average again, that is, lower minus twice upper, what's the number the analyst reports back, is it -1.14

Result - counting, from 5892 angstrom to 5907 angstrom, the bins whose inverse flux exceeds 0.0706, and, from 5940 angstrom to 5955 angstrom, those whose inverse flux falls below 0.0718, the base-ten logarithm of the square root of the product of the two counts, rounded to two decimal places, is 0.95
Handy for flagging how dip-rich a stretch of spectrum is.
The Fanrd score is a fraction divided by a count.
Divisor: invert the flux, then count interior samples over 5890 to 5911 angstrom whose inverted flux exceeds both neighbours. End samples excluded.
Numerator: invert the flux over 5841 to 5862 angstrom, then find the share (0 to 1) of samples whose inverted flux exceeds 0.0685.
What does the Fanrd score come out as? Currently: 0.10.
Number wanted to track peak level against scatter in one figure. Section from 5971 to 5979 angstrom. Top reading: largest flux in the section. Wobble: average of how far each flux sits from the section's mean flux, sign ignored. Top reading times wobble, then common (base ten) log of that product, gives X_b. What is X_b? 0.67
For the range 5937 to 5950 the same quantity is 1.13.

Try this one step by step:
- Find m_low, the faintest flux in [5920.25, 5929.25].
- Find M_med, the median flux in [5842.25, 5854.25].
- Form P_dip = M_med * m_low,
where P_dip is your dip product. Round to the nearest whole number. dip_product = 197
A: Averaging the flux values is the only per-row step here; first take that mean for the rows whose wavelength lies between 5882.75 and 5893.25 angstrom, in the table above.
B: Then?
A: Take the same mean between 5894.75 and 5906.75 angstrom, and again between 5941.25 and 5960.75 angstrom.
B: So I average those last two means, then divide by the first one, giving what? 1.07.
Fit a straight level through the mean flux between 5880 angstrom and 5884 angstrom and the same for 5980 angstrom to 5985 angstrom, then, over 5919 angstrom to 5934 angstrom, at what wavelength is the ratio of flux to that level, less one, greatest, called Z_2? 5919.5 angstrom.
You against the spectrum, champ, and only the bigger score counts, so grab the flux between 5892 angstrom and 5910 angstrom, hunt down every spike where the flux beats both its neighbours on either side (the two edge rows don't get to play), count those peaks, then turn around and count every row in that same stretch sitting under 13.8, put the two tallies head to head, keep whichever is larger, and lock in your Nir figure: 10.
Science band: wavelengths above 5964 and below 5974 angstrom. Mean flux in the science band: 14.4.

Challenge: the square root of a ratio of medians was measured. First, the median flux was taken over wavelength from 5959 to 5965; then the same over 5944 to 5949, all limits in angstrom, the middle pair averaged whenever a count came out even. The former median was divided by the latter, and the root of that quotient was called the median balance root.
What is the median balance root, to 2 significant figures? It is 0.96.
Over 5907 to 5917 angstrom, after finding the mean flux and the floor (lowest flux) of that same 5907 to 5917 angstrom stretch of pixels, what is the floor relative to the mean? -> 0.941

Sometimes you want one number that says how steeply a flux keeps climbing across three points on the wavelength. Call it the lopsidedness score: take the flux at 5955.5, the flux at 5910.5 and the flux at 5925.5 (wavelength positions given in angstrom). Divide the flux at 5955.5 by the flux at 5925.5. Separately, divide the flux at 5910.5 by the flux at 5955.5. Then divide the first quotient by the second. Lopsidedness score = 0.95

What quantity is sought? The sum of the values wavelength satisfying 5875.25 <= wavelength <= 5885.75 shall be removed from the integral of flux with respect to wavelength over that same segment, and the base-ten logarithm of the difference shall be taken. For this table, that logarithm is 1.702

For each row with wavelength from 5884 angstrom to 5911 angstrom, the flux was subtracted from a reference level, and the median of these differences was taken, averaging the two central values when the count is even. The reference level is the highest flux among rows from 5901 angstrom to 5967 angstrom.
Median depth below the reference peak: 4.98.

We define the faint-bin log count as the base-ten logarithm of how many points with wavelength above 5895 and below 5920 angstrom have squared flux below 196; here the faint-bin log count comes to 1.0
